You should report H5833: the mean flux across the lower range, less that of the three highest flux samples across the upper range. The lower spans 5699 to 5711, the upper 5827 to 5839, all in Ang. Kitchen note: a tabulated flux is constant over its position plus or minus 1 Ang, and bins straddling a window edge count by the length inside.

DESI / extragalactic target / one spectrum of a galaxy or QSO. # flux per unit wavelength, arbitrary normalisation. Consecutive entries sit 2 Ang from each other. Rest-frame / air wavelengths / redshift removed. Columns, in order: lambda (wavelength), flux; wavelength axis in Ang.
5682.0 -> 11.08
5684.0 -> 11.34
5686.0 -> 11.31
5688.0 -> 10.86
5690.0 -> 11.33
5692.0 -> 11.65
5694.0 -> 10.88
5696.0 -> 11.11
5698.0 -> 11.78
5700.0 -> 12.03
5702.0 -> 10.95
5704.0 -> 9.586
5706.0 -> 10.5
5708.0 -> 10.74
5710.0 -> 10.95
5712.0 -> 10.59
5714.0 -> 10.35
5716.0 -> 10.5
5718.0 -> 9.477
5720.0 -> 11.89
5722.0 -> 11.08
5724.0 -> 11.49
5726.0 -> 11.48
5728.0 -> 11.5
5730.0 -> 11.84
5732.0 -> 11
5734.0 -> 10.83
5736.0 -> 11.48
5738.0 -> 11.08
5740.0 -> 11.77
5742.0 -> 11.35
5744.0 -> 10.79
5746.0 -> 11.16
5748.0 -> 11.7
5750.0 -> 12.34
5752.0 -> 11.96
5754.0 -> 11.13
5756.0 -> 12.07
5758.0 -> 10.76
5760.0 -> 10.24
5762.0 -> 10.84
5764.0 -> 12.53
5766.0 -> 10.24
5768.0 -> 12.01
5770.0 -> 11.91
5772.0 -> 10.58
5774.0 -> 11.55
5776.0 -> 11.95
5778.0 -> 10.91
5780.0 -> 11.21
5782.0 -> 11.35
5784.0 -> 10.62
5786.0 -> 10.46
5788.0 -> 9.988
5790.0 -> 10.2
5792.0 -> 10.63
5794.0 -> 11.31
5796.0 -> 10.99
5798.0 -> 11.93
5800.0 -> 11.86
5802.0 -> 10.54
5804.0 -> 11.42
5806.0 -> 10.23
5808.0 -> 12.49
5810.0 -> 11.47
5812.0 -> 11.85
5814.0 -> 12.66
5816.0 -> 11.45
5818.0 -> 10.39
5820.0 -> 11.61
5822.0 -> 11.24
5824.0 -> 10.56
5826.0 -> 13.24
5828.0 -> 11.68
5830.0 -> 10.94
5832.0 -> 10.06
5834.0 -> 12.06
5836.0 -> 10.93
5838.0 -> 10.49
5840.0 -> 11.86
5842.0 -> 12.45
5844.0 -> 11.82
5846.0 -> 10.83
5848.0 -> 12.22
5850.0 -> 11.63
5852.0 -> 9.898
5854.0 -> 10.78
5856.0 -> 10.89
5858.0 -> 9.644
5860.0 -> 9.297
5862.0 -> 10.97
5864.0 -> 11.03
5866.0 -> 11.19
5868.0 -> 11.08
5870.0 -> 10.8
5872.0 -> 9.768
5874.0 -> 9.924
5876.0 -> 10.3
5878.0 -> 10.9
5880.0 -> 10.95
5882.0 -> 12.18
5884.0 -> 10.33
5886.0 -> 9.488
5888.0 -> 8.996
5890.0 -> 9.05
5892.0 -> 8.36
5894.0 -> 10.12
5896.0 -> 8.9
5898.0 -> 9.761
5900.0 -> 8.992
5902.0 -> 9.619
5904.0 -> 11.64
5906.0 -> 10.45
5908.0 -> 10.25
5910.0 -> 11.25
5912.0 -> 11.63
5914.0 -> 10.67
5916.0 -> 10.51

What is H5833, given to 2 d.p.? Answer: -0.77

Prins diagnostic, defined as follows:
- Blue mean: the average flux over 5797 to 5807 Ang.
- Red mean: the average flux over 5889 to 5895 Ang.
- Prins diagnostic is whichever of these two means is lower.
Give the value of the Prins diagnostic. 9.2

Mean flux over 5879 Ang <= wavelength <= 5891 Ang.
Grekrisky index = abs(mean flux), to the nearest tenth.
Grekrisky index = 10.2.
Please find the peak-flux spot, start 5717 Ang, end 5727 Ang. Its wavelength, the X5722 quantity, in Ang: 5720.0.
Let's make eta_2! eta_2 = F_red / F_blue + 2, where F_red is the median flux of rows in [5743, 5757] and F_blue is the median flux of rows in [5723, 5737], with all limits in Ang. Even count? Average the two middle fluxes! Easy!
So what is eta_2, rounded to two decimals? 3.02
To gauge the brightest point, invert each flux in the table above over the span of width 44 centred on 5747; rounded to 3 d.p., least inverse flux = 0.080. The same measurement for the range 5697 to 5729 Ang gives 0.083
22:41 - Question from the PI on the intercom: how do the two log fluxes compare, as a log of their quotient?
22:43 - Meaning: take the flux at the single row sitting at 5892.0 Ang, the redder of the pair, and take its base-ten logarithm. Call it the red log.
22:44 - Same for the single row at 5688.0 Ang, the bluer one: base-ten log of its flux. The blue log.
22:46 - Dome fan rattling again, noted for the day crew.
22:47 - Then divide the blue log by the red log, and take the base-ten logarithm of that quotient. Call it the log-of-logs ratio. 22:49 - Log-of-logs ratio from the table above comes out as 0.050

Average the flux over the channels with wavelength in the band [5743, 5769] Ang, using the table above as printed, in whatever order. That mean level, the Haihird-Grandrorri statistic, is 11.4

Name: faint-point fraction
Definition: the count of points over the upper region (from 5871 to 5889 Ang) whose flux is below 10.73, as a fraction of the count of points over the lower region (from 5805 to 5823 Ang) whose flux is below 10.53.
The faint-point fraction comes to 3.0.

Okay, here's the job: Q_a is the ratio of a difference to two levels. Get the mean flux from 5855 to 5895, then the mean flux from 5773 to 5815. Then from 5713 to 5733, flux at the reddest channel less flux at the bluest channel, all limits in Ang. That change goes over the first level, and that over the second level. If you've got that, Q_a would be 0.0056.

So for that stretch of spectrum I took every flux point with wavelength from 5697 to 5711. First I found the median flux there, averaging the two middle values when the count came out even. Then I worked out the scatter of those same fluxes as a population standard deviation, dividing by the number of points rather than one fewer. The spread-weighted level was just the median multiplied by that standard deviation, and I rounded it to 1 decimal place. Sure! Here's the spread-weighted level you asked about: 8.2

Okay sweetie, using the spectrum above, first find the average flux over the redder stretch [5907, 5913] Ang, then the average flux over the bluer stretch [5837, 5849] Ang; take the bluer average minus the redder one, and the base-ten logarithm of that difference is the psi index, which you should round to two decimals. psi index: -0.25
